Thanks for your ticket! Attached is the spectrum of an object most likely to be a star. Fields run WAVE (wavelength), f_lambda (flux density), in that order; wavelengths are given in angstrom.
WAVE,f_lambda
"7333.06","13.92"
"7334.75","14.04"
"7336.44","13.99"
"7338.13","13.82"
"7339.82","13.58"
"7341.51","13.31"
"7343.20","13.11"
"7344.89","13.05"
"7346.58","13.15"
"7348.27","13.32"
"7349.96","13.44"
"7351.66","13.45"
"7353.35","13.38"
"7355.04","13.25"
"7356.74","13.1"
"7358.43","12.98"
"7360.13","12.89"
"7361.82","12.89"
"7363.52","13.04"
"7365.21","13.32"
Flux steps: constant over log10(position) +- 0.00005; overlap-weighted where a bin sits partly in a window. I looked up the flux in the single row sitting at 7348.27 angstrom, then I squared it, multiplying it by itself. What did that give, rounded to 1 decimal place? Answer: 177.4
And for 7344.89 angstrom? 170.3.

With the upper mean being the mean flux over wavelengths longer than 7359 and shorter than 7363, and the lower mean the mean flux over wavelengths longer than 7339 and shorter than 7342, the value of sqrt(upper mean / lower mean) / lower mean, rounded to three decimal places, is 0.073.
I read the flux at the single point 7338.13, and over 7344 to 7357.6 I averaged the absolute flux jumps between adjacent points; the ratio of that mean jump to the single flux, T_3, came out 0.0078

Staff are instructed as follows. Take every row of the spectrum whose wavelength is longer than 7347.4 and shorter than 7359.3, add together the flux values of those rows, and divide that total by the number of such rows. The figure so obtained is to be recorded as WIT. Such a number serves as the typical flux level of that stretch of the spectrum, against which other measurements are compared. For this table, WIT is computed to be 13.3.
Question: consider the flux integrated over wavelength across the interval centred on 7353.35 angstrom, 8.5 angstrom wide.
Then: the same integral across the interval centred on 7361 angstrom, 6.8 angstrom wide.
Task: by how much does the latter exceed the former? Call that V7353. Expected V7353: -25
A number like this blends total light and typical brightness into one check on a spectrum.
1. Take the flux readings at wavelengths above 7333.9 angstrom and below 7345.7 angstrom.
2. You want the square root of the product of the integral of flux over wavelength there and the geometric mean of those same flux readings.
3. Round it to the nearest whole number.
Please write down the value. 47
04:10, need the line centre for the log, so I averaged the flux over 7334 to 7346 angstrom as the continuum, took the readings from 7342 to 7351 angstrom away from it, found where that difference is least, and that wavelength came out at 7349.96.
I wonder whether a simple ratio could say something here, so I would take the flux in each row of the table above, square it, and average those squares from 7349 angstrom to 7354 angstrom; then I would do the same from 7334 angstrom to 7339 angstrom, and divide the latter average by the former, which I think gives 1.08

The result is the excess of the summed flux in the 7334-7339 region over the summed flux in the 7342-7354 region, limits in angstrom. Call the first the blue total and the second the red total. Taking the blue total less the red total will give -51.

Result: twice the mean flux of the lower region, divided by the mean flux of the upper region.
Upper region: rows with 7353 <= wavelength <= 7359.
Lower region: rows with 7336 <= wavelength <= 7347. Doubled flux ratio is 2.04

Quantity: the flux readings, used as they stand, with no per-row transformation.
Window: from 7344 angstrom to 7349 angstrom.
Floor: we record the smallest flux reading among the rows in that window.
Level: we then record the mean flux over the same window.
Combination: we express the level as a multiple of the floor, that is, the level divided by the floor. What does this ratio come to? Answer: 1.01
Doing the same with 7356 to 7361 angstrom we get 1.01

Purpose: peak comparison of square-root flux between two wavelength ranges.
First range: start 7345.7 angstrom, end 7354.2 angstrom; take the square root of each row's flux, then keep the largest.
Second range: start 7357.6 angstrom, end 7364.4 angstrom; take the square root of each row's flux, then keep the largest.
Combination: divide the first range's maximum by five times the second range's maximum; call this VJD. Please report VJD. 0.203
